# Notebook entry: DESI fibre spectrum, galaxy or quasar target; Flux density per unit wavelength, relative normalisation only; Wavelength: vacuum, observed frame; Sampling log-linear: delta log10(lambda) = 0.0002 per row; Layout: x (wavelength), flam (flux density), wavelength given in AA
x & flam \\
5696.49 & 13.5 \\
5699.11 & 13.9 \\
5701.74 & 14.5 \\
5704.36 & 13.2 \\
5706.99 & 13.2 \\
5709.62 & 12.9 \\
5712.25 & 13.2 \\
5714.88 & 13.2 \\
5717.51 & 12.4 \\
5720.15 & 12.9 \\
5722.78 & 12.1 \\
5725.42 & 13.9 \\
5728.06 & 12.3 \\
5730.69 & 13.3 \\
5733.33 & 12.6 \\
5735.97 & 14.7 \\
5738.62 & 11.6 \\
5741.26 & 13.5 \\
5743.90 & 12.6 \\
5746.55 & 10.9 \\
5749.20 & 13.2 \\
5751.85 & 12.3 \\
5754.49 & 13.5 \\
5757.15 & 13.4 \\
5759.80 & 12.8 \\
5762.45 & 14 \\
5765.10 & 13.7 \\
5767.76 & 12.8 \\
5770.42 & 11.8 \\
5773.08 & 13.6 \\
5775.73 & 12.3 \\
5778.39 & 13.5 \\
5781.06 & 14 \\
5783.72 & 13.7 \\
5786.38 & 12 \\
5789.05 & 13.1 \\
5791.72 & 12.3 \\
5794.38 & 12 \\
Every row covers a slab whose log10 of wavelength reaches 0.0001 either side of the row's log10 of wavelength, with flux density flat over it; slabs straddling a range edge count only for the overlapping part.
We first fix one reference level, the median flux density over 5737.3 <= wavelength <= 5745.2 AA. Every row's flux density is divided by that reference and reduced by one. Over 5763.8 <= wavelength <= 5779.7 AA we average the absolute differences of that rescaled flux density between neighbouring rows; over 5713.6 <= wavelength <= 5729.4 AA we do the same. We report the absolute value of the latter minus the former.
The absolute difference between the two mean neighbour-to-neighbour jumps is 0.011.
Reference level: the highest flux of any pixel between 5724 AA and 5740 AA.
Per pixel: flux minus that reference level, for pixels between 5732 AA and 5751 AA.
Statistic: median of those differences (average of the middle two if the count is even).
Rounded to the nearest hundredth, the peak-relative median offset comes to -2.10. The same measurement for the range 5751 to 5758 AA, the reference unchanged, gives -1.30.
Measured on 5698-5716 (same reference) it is -1.50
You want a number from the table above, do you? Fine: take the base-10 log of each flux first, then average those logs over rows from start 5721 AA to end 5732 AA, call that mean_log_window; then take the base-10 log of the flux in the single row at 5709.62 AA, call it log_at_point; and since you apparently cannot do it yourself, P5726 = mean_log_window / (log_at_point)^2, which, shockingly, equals 0.900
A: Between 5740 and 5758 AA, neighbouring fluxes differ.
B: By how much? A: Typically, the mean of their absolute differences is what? 1.2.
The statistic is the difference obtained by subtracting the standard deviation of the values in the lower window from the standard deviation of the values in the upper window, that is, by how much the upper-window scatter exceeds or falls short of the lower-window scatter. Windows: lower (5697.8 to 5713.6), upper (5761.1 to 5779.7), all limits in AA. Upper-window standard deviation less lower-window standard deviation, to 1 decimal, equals 0.2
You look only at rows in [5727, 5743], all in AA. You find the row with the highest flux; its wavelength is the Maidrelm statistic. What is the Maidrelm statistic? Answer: 5735.97 AA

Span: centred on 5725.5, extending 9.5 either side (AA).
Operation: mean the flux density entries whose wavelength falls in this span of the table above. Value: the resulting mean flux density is 12.8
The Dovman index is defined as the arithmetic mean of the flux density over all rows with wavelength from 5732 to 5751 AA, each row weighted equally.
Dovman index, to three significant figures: 12.7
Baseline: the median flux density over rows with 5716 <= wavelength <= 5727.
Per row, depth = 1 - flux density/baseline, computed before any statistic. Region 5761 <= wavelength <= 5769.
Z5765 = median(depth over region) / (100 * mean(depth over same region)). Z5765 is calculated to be 0.012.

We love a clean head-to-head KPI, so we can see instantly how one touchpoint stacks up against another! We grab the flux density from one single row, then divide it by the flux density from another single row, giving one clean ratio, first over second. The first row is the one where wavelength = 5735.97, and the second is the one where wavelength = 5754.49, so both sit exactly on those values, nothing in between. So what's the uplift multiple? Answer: 1.09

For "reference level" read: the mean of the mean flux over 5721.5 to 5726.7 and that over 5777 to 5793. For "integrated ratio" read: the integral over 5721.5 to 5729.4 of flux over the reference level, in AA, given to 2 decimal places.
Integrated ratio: 7.74 AA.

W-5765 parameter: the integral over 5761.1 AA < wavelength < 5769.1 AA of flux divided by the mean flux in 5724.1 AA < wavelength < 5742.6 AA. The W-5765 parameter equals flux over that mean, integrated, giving 8.2 AA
